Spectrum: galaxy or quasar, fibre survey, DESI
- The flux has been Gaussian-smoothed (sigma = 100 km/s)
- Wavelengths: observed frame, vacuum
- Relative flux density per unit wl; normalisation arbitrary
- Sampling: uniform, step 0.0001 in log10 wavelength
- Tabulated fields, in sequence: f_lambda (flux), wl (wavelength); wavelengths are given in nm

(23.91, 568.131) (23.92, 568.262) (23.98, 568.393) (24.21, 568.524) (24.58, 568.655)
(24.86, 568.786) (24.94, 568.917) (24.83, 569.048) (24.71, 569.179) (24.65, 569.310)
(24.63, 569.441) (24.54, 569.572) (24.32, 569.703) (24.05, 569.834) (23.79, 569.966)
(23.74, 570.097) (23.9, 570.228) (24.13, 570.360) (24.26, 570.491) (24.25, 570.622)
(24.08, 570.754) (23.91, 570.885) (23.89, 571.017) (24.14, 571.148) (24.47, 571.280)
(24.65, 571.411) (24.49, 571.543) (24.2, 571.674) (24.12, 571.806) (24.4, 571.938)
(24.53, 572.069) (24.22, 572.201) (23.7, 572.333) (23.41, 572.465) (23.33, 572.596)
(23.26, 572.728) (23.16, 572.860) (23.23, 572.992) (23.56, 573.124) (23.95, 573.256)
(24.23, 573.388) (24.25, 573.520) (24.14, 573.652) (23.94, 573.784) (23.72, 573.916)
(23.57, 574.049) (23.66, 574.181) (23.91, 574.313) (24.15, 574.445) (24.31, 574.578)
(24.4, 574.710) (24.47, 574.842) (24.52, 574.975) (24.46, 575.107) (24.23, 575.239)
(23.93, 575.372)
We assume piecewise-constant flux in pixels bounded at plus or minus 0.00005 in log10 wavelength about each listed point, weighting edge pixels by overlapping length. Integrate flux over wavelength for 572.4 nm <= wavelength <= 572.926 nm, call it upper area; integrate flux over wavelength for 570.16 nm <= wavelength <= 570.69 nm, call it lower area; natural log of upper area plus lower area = 3.22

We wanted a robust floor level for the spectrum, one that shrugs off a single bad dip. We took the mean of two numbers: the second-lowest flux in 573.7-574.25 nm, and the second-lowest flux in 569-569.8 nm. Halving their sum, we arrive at 24.1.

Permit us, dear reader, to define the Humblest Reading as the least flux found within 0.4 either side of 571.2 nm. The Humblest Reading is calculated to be 23.89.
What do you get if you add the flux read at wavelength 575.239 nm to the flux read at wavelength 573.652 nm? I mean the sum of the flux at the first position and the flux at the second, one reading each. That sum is 48.4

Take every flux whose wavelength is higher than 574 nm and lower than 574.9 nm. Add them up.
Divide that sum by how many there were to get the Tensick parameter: 24.1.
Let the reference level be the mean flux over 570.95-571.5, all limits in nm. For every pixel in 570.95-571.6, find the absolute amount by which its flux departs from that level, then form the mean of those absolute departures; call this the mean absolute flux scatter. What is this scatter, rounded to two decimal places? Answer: 0.26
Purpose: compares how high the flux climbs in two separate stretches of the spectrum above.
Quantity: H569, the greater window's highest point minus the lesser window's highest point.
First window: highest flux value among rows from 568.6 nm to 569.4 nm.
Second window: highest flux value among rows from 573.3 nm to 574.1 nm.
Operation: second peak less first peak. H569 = -0.69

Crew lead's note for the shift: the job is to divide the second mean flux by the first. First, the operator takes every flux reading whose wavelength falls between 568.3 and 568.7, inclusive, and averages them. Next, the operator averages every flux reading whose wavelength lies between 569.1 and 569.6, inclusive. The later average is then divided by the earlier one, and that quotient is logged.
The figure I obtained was 1.02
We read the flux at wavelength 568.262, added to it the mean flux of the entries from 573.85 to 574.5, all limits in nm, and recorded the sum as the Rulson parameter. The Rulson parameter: 47.7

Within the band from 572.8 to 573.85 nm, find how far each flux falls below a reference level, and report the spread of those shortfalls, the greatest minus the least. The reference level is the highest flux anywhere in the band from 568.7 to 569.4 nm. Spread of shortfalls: 1.1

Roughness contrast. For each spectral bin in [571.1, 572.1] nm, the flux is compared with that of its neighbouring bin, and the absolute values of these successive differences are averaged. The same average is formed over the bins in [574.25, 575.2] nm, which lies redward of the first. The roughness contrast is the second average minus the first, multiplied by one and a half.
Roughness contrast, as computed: -0.14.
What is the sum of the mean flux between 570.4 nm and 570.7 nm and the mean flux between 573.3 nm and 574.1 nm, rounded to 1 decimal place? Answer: 48.2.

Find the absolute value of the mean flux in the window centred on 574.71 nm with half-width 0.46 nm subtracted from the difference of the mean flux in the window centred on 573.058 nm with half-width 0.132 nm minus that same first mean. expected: 25.2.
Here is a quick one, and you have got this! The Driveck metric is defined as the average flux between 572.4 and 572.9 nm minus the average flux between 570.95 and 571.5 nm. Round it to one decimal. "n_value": -1.0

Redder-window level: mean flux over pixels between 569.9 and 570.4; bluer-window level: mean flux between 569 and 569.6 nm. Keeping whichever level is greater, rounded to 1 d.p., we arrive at 24.7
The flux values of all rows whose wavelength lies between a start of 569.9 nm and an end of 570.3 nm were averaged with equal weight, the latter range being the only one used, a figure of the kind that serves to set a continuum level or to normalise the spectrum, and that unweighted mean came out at 23.8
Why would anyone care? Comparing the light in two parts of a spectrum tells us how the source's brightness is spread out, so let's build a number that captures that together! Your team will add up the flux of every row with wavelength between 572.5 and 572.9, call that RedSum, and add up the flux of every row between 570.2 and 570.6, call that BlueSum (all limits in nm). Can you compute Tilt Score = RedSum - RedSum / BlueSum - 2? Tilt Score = 66.8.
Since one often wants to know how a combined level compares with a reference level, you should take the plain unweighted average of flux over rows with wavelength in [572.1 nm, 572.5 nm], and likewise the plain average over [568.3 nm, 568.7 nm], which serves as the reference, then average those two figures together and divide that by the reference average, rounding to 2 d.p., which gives 0.99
